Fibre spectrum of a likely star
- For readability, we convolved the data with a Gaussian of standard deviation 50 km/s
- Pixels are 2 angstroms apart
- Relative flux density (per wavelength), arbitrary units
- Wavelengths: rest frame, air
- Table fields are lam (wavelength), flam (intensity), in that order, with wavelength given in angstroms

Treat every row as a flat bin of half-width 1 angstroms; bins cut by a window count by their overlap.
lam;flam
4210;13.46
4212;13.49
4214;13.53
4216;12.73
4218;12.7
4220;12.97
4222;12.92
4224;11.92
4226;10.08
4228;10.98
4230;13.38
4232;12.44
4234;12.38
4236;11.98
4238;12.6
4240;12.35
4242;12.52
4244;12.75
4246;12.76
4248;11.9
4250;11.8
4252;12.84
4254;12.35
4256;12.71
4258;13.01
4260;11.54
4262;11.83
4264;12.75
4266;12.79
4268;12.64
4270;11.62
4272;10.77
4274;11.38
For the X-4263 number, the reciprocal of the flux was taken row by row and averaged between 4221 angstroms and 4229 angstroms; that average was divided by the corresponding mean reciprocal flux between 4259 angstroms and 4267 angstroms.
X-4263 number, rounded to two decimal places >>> 1.07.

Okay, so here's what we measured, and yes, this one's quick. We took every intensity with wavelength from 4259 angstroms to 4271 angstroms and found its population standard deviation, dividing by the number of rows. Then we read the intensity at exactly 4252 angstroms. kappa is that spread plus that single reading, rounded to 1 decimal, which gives 13.4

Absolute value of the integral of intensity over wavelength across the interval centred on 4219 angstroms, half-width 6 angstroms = 154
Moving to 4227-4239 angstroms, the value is 148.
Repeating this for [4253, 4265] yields 148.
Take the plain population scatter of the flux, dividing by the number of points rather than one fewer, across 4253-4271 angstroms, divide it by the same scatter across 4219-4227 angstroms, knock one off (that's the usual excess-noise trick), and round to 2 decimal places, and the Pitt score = -0.55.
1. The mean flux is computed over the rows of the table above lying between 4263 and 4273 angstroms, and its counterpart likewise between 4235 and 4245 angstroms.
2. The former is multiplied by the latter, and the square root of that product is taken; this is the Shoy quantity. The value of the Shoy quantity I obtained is 12.3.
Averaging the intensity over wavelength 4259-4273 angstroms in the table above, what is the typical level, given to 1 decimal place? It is 12.0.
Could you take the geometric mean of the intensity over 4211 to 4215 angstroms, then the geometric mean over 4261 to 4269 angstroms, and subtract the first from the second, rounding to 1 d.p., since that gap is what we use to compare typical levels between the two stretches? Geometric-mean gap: -1.0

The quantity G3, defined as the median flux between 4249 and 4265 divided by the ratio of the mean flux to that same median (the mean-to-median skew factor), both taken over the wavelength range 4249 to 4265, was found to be 12.7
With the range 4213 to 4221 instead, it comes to 12.7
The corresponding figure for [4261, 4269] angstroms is 12.9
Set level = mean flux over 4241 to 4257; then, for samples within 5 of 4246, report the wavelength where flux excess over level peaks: 4246 angstroms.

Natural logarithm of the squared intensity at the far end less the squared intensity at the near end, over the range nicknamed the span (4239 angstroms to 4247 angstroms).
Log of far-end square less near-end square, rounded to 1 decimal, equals 2.3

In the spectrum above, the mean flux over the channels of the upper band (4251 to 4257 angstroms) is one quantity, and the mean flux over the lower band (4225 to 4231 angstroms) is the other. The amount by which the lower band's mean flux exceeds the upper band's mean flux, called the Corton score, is -1.2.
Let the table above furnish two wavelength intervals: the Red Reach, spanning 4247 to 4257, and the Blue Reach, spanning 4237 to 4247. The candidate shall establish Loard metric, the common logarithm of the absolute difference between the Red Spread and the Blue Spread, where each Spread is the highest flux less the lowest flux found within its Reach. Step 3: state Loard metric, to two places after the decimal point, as -0.20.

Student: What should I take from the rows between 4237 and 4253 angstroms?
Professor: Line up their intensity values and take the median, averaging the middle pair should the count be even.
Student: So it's 12.6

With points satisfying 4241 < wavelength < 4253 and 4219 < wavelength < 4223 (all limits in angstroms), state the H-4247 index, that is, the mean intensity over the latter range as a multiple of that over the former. 1.04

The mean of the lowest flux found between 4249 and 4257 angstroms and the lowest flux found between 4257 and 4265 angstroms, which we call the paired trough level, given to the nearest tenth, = 11.7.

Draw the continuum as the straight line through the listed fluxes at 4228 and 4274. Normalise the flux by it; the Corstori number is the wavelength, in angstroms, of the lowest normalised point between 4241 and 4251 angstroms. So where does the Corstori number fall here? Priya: 4250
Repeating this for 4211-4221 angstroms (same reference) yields 4218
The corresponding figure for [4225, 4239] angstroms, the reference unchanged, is 4226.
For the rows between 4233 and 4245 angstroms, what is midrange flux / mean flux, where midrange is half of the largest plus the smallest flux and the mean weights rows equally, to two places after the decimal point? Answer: 0.99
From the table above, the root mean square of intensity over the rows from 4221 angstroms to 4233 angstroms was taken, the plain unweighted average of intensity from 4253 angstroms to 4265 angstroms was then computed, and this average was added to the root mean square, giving 24.4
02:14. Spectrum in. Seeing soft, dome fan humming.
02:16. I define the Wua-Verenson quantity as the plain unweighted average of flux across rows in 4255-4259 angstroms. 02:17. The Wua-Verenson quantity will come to 12.86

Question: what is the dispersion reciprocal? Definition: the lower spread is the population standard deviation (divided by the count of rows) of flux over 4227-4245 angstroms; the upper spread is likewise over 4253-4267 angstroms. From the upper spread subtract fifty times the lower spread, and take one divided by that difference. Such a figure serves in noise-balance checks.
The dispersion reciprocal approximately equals -0.03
